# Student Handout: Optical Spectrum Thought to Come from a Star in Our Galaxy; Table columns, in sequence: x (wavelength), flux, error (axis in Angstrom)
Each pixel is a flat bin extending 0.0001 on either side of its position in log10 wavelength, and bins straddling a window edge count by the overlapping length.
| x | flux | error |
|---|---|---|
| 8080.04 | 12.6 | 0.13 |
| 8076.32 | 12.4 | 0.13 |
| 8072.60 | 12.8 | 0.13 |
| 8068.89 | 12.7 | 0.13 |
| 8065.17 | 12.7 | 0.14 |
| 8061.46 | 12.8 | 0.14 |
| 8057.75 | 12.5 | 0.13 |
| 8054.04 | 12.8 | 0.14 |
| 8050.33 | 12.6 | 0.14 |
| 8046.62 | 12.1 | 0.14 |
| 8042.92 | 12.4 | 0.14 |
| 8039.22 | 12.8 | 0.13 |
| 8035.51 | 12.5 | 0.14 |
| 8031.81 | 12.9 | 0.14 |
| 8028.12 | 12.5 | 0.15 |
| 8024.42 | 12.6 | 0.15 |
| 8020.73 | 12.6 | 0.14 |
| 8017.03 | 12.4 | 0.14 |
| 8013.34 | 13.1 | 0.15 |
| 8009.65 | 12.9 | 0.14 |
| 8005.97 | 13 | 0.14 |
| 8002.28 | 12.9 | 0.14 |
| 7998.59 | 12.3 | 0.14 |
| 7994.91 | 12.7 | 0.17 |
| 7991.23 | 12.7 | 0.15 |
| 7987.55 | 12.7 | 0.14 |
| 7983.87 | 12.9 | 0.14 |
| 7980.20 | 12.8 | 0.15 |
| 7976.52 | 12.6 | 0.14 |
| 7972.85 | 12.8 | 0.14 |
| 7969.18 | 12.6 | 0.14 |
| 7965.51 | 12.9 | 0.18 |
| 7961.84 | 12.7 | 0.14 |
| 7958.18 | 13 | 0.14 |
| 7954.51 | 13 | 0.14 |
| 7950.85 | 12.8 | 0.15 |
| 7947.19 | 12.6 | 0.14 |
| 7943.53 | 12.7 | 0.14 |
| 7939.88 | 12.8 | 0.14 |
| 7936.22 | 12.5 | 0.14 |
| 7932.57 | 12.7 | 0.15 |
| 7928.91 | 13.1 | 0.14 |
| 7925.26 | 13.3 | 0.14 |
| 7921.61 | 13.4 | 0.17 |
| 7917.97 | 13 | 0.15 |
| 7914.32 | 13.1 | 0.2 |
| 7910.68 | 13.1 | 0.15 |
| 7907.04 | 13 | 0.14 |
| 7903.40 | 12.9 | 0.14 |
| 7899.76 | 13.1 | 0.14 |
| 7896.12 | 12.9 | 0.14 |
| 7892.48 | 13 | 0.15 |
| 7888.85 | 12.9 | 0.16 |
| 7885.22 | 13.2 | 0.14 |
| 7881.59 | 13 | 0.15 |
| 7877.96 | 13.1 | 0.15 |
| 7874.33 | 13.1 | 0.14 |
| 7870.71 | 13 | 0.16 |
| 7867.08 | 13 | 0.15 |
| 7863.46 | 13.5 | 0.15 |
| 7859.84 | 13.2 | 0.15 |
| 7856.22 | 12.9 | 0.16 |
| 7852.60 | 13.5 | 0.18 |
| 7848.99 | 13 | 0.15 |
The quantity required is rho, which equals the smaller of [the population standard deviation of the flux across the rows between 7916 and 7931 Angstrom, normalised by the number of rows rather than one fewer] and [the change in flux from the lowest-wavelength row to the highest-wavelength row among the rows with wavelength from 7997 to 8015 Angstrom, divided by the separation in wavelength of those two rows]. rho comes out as 0.054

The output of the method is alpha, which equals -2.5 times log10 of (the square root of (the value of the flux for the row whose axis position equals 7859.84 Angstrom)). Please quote -1.40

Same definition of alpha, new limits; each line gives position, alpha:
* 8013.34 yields -1.40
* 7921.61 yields -1.41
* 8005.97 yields -1.39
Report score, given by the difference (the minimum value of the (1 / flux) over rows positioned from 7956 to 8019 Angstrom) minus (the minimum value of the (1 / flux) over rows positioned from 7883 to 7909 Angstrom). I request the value 0.0006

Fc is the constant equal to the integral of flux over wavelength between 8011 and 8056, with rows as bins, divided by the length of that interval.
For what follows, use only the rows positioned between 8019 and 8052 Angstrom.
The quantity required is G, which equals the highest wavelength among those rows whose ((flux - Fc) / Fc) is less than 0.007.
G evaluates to 8050.33 Angstrom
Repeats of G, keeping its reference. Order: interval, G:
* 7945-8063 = 8057.75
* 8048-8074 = 8057.75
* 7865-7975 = 7969.18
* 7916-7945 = 7936.22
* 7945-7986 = 7976.52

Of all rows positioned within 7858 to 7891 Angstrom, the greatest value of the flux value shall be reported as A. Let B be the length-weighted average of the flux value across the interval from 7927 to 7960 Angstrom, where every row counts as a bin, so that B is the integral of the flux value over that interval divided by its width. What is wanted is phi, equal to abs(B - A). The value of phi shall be 0.70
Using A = 13.5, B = 12.8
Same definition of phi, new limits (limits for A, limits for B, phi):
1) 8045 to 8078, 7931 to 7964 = 0.04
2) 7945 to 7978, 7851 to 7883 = 0.14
